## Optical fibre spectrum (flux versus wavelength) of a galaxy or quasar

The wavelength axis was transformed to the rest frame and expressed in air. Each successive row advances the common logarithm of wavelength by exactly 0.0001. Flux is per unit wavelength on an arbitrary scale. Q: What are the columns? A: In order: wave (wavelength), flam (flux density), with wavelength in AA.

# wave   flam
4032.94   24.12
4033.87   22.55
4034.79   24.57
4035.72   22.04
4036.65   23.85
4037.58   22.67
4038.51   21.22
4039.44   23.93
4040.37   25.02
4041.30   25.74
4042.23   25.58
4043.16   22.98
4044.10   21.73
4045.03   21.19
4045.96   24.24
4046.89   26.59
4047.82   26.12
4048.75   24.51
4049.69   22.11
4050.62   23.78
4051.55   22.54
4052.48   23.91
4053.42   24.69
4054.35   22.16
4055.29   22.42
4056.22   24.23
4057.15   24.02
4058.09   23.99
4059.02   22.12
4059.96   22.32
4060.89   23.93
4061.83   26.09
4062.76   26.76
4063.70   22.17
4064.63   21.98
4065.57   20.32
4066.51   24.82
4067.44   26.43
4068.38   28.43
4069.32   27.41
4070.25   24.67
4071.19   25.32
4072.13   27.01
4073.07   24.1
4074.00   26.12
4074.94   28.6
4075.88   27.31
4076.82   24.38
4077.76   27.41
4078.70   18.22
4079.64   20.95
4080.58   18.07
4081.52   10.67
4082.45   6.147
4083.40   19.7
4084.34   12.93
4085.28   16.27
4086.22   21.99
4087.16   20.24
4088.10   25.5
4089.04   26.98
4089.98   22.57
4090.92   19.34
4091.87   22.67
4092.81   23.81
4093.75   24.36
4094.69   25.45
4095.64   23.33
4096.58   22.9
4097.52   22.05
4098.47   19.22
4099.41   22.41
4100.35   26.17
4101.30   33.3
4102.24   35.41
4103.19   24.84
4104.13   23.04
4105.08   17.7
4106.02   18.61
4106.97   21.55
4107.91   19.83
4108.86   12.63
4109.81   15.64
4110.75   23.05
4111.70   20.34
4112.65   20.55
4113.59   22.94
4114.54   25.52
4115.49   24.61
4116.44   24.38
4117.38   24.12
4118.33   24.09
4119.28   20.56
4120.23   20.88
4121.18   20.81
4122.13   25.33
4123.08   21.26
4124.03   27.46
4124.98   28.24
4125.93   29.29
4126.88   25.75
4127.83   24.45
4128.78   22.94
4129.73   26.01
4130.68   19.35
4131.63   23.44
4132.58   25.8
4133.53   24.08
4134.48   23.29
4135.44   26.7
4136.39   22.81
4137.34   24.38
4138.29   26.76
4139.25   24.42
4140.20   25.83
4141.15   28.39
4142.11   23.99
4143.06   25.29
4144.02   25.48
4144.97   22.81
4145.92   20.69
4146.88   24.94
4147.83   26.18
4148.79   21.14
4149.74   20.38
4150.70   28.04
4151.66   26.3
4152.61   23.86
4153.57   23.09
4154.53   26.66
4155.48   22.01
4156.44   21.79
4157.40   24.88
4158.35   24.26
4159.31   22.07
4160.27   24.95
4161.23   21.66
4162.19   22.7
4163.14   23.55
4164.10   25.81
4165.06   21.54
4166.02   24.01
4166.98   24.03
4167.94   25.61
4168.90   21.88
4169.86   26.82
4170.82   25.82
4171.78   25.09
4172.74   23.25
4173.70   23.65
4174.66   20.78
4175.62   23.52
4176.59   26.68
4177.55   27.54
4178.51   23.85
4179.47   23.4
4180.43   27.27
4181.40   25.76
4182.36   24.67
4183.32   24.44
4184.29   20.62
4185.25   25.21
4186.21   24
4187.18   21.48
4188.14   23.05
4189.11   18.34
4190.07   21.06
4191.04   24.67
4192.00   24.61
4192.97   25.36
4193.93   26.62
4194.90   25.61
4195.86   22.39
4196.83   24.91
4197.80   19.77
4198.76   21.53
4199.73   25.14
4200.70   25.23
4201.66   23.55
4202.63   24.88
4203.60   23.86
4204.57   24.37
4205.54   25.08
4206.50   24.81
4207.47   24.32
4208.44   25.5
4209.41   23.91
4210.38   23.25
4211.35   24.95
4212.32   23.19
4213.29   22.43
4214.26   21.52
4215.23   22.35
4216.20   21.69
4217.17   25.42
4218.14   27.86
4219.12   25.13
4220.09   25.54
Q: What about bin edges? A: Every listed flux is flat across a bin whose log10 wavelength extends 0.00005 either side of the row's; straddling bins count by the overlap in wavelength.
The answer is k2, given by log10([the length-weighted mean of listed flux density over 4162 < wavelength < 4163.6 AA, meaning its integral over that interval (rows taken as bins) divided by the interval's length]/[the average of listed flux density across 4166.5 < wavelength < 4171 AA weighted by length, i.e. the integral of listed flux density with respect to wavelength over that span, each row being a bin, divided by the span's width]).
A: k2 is -0.03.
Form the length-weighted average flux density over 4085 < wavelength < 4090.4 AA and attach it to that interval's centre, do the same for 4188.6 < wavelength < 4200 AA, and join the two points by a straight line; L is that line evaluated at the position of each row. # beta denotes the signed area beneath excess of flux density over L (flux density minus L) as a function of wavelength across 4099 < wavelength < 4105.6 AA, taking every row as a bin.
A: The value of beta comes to 23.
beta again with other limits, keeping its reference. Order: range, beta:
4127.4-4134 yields 6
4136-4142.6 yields 16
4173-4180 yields 7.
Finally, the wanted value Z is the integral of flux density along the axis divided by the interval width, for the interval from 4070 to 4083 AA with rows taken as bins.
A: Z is 22.0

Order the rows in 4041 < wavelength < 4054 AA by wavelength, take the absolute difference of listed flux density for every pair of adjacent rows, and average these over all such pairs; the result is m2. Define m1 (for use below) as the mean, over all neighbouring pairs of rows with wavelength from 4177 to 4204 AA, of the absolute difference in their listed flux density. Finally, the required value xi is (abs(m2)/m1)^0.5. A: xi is 0.8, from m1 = 2.2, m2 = 1.5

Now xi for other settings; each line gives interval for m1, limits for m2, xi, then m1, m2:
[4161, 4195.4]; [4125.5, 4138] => 1.2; 2.1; 2.8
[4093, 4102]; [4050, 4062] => 0.7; 2.7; 1.2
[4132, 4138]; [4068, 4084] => 1.3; 2.3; 3.8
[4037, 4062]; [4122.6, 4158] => 1.4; 1.4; 2.7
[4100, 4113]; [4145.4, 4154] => 0.9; 4.1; 3.0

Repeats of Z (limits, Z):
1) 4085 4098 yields 22.8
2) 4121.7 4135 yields 24.8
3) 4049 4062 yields 23.4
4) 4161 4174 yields 24.0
